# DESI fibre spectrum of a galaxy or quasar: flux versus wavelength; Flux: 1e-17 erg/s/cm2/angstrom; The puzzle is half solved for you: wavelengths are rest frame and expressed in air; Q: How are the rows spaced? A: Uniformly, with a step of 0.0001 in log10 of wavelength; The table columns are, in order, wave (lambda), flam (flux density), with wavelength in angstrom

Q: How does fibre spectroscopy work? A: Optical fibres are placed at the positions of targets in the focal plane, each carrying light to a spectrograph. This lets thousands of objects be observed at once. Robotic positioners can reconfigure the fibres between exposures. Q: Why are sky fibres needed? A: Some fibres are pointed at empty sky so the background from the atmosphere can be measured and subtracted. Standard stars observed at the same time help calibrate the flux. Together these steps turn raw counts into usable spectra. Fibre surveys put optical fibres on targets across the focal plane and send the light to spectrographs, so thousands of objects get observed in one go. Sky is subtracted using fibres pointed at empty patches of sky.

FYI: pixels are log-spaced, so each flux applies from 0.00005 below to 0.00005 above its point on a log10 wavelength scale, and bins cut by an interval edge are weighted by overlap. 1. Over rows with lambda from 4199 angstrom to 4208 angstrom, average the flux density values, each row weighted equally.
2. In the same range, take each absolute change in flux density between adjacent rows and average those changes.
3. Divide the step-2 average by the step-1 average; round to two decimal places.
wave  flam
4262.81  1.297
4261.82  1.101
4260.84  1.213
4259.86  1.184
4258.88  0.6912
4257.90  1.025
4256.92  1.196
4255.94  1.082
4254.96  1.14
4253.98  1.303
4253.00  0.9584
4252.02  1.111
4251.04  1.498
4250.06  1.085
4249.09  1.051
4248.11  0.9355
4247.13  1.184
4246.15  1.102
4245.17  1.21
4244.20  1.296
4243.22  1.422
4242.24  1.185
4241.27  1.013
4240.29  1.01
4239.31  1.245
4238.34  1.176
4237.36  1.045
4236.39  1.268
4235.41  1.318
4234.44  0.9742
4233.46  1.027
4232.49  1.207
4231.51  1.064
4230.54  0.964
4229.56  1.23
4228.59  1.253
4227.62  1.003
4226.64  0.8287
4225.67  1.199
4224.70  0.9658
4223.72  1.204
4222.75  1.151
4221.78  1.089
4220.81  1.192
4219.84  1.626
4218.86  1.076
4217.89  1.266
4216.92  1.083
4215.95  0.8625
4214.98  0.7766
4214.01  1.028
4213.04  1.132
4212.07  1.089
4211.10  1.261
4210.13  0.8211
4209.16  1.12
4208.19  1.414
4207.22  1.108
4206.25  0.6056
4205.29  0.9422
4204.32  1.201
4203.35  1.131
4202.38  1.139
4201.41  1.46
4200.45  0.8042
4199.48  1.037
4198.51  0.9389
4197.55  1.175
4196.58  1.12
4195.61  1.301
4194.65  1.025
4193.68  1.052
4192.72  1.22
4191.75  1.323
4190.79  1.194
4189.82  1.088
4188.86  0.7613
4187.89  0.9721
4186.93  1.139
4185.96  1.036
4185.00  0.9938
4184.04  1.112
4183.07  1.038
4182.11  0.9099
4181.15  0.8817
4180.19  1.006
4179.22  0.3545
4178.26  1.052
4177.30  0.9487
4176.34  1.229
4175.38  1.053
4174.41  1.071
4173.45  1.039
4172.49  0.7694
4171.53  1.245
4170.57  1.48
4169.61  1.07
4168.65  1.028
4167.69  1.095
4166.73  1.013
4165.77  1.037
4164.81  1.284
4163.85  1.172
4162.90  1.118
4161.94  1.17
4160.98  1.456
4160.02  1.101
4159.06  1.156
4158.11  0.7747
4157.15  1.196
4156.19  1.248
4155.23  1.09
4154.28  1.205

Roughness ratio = 0.28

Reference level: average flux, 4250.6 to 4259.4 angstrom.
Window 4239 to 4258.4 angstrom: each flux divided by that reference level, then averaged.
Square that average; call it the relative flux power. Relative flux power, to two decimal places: 1.08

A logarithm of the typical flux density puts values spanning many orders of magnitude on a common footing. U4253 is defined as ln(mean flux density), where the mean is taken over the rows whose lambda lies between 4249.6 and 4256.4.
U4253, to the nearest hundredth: 0.16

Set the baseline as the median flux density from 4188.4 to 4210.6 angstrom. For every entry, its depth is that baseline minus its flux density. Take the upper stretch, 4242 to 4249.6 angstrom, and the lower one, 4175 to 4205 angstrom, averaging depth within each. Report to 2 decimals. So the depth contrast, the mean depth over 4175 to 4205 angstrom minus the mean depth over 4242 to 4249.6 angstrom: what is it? 0.12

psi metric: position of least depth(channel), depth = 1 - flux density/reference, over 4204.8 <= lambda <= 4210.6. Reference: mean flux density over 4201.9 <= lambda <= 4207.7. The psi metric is 4208.19 angstrom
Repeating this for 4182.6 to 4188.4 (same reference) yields 4186.93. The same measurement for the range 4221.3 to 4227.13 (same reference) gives 4223.72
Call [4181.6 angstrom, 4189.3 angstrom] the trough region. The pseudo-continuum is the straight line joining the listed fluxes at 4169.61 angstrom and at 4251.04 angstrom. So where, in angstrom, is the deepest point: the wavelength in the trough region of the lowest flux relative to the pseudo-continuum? 4188.86 angstrom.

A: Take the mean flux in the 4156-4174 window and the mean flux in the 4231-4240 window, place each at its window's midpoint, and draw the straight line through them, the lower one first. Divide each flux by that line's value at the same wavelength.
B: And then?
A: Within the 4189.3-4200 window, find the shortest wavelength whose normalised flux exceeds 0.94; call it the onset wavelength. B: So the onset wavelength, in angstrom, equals 4189.82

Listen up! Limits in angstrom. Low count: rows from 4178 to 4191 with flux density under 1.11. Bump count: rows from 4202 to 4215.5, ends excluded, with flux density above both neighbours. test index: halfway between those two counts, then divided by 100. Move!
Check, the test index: 0.075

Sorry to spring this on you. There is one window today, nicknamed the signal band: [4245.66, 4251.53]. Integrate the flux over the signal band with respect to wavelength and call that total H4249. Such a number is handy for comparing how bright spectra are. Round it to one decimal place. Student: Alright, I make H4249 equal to 6.7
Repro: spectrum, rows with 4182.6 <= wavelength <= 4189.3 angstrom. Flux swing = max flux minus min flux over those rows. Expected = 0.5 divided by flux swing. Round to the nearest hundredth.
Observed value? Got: 1.32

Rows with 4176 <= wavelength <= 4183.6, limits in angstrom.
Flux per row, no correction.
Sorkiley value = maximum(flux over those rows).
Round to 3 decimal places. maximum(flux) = 1.229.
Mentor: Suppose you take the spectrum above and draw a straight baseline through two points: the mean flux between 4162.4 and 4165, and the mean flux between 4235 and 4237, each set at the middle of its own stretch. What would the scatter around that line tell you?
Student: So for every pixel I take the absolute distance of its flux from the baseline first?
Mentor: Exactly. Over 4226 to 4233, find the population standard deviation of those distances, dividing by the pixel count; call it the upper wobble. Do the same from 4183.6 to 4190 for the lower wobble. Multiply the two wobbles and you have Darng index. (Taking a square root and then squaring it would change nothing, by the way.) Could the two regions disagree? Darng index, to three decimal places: 0.017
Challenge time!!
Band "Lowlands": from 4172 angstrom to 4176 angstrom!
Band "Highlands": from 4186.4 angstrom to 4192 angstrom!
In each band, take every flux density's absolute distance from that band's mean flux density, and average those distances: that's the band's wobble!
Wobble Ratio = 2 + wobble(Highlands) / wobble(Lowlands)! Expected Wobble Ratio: 3.33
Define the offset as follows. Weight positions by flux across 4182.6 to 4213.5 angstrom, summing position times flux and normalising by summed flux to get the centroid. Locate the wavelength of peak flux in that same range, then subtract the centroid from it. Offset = 3.3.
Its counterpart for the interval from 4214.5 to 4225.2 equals -0.2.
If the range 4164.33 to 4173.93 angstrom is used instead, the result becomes 1.5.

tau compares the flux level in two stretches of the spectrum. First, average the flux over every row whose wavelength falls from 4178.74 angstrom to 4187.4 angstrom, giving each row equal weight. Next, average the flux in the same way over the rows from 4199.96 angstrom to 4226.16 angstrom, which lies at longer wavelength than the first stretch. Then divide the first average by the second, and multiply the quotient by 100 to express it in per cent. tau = 85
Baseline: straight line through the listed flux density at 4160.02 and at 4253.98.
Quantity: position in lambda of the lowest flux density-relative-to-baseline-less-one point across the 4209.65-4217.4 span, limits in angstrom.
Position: 4214.98 angstrom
